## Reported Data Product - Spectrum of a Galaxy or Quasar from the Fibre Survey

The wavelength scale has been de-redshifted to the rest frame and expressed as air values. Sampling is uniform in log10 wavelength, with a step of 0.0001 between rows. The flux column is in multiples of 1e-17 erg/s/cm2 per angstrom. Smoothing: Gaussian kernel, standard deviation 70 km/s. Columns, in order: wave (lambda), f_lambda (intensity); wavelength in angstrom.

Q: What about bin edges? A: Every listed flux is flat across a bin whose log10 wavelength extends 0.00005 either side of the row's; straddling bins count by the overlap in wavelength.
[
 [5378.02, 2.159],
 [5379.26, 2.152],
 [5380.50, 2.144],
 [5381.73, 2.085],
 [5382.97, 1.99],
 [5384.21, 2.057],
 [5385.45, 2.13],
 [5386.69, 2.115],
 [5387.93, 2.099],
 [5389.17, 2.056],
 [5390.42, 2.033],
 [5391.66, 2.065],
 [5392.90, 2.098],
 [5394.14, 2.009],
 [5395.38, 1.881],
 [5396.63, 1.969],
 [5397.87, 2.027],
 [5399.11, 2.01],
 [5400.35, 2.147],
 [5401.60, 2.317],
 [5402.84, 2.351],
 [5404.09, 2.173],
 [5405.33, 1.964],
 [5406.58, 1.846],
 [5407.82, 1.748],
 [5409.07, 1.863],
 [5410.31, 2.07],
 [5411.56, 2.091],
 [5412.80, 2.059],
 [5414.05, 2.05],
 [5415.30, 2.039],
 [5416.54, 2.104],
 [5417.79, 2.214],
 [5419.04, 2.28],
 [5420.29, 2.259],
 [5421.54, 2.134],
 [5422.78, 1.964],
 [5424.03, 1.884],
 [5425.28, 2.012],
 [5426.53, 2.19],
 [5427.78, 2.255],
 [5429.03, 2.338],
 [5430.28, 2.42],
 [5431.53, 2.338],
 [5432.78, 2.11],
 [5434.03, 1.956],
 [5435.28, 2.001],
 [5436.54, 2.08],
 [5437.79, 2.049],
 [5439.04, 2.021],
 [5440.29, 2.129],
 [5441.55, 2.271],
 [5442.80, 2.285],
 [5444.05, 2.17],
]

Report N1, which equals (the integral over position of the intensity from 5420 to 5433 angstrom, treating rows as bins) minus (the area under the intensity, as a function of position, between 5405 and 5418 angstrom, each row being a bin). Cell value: 2.3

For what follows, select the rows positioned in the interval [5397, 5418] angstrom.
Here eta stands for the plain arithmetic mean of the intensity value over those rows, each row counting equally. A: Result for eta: 2.06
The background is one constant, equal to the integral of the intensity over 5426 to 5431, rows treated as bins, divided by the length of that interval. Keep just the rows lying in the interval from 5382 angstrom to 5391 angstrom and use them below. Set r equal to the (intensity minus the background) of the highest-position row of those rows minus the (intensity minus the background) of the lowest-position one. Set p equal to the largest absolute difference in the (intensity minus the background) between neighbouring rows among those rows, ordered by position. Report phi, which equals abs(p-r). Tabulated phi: 0.03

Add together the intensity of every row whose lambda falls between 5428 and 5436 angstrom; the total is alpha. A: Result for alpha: 13.2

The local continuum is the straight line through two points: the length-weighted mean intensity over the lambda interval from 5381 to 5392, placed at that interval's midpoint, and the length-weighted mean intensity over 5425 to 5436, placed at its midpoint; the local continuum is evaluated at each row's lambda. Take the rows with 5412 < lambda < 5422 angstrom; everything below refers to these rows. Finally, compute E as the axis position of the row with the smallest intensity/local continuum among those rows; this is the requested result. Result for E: 5415.30 angstrom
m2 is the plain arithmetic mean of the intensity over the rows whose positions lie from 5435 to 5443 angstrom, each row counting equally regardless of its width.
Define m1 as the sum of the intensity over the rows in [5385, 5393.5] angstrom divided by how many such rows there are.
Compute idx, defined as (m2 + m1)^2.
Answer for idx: 17.7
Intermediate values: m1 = 2.09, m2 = 2.12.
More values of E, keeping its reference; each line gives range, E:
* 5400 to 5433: 5407.82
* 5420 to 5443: 5424.03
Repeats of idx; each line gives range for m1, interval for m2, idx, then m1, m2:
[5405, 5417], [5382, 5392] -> 16.4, 1.98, 2.07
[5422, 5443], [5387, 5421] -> 17.7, 2.14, 2.07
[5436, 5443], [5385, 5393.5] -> 17.8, 2.14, 2.09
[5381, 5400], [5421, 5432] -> 17.7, 2.04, 2.17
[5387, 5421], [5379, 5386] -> 17.3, 2.07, 2.09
